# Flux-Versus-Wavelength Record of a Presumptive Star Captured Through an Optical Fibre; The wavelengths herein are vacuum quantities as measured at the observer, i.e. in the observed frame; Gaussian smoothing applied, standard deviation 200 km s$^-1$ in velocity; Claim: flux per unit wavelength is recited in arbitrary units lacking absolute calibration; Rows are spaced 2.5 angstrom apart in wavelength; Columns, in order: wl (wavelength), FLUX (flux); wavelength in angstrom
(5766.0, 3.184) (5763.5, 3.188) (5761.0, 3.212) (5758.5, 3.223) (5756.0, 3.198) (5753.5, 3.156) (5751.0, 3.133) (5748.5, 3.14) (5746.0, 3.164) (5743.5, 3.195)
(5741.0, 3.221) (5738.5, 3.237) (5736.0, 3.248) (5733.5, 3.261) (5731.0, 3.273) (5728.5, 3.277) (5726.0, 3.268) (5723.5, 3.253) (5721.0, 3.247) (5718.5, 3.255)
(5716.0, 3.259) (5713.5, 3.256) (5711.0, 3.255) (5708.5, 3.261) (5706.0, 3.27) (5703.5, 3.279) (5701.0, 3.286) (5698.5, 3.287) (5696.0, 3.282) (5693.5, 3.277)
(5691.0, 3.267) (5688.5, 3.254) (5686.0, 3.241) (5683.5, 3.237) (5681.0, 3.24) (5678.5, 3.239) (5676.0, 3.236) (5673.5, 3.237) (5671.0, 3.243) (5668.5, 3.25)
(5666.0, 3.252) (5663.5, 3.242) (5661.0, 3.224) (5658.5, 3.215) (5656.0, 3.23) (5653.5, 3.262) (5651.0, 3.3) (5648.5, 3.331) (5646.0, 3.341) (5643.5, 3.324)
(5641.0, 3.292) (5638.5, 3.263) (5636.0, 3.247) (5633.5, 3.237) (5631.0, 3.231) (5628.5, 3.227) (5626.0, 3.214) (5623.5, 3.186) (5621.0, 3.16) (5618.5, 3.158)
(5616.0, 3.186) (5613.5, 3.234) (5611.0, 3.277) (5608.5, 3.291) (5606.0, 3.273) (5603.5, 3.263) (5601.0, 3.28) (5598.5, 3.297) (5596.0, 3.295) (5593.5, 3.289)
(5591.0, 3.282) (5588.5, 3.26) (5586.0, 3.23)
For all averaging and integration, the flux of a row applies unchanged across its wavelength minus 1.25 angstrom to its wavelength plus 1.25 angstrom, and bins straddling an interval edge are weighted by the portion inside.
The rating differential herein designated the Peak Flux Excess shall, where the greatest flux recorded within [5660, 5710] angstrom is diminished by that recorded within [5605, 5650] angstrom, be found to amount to -0.05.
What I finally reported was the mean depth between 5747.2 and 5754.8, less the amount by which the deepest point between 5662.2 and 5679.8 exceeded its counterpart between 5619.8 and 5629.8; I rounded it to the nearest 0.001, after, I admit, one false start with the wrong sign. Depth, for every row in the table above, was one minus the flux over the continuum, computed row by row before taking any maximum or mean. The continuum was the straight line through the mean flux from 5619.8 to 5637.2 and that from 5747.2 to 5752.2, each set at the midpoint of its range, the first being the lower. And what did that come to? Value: 0.032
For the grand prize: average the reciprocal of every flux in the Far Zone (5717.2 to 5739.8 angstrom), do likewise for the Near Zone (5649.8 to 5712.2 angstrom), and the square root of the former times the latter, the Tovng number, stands 0.307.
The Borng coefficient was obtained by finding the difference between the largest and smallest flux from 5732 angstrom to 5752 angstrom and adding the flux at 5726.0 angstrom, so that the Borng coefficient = 3.40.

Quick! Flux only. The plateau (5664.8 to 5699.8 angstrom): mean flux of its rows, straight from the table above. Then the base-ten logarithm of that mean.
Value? 0.512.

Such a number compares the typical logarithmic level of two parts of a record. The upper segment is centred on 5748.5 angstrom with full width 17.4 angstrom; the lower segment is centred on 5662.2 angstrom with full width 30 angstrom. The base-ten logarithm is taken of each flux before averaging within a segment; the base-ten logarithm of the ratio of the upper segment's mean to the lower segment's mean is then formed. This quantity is -0.009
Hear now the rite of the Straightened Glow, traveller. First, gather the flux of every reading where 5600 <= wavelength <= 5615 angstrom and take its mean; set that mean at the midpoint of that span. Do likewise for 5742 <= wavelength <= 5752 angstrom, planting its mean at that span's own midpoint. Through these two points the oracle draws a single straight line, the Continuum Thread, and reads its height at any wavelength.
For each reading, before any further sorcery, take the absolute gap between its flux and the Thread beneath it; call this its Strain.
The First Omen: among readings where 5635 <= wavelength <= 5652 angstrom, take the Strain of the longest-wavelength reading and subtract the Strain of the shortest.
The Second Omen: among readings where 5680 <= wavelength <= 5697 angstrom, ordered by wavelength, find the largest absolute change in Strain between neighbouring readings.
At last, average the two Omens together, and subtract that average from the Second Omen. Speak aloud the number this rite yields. -0.02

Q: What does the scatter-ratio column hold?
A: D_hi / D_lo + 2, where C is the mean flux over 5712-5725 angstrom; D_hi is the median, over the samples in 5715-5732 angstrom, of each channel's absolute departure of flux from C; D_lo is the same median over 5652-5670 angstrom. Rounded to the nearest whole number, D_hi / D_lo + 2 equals 3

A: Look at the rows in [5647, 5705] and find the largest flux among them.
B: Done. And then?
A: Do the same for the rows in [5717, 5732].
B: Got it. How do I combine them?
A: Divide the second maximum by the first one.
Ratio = 0.98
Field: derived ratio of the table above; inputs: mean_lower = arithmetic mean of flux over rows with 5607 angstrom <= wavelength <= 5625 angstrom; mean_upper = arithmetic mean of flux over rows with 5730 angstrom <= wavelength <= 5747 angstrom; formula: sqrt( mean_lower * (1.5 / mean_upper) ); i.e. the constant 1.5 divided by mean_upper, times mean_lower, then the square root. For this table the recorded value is 1.22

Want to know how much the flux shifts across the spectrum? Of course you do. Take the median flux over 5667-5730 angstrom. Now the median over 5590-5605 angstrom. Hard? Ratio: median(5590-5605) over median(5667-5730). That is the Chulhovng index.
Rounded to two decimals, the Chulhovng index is 1.01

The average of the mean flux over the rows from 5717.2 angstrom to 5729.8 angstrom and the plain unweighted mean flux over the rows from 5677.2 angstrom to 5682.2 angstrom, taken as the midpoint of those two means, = 3.25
